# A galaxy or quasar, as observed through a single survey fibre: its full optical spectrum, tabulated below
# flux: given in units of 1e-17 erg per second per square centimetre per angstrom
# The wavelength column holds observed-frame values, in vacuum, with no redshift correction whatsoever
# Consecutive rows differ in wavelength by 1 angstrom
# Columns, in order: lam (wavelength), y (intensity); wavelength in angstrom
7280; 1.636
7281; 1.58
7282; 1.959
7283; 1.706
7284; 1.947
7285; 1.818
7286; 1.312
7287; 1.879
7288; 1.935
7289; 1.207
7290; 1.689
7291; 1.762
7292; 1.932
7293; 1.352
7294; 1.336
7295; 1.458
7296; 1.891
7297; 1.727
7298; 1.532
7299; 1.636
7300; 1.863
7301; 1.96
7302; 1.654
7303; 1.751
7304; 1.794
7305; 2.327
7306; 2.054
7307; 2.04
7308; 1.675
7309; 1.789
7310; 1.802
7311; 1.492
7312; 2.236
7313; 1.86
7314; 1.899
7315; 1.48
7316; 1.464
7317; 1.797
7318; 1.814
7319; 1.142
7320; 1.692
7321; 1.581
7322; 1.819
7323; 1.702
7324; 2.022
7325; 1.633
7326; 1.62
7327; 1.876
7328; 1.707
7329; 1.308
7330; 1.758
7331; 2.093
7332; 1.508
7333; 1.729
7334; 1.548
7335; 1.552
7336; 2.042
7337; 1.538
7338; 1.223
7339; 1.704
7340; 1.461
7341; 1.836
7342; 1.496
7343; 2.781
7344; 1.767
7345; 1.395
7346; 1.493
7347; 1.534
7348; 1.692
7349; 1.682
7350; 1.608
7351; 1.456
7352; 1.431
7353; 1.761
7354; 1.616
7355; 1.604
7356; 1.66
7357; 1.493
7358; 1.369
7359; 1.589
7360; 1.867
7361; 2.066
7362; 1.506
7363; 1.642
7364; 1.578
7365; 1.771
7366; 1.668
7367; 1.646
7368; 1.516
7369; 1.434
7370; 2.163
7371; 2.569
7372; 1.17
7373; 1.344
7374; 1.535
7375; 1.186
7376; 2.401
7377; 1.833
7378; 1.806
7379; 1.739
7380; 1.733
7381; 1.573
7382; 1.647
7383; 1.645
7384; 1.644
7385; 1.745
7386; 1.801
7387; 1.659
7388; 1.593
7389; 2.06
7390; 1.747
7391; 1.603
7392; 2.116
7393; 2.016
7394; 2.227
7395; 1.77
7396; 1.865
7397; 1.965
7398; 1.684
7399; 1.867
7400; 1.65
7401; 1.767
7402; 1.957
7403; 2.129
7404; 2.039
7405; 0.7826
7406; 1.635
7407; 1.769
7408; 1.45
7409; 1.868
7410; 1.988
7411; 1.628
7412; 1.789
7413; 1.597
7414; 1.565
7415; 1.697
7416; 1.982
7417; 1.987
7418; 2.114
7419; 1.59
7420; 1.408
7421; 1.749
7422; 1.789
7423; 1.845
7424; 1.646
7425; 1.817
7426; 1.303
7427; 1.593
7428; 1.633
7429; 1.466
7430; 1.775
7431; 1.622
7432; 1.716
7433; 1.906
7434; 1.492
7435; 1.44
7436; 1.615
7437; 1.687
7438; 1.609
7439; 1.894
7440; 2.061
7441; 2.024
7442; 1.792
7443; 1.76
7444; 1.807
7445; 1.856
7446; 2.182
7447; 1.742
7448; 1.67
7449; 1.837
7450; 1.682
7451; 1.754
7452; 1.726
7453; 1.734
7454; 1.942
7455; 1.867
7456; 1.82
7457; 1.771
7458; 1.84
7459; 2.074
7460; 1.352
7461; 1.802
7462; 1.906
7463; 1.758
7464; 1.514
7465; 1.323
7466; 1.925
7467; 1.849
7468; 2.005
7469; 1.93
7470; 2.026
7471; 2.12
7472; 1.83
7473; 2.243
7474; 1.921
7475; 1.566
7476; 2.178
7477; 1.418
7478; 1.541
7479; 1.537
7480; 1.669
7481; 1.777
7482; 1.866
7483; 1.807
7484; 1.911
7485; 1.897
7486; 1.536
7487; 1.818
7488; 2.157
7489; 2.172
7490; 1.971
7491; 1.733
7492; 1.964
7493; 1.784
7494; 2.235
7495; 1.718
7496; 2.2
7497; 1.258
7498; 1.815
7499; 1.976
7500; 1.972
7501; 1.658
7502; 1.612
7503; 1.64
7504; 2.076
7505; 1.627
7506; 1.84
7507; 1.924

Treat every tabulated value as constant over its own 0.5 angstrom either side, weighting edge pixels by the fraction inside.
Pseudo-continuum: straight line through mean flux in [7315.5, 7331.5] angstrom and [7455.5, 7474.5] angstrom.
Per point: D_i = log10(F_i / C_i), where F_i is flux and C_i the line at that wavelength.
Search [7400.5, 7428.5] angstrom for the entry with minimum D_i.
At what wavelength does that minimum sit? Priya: 7405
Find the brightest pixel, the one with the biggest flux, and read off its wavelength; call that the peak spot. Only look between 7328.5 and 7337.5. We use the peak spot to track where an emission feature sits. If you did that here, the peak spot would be 7331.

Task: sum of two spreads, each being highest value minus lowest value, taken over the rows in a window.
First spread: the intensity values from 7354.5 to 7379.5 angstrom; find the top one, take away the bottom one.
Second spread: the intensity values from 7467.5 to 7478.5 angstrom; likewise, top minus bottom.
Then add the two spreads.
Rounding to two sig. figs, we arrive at 2.2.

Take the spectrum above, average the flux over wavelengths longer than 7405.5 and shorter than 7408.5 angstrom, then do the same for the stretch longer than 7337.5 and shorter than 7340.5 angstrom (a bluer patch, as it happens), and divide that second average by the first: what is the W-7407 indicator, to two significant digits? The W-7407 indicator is 0.90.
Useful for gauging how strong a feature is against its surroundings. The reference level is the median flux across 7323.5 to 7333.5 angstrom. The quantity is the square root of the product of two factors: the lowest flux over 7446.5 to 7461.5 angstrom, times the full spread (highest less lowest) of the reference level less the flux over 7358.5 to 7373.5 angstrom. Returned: 1.38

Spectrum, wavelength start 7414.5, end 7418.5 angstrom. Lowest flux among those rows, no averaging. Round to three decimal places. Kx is 1.697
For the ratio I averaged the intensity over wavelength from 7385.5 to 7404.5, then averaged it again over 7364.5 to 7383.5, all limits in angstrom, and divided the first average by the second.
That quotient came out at 1.10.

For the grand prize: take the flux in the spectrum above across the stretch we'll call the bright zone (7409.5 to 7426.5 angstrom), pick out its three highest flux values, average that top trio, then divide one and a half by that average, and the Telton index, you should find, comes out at 0.74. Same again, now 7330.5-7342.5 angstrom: 0.75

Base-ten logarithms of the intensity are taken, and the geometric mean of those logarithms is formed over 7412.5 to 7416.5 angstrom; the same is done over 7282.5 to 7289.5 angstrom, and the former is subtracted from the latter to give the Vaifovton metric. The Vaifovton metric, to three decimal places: -0.027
